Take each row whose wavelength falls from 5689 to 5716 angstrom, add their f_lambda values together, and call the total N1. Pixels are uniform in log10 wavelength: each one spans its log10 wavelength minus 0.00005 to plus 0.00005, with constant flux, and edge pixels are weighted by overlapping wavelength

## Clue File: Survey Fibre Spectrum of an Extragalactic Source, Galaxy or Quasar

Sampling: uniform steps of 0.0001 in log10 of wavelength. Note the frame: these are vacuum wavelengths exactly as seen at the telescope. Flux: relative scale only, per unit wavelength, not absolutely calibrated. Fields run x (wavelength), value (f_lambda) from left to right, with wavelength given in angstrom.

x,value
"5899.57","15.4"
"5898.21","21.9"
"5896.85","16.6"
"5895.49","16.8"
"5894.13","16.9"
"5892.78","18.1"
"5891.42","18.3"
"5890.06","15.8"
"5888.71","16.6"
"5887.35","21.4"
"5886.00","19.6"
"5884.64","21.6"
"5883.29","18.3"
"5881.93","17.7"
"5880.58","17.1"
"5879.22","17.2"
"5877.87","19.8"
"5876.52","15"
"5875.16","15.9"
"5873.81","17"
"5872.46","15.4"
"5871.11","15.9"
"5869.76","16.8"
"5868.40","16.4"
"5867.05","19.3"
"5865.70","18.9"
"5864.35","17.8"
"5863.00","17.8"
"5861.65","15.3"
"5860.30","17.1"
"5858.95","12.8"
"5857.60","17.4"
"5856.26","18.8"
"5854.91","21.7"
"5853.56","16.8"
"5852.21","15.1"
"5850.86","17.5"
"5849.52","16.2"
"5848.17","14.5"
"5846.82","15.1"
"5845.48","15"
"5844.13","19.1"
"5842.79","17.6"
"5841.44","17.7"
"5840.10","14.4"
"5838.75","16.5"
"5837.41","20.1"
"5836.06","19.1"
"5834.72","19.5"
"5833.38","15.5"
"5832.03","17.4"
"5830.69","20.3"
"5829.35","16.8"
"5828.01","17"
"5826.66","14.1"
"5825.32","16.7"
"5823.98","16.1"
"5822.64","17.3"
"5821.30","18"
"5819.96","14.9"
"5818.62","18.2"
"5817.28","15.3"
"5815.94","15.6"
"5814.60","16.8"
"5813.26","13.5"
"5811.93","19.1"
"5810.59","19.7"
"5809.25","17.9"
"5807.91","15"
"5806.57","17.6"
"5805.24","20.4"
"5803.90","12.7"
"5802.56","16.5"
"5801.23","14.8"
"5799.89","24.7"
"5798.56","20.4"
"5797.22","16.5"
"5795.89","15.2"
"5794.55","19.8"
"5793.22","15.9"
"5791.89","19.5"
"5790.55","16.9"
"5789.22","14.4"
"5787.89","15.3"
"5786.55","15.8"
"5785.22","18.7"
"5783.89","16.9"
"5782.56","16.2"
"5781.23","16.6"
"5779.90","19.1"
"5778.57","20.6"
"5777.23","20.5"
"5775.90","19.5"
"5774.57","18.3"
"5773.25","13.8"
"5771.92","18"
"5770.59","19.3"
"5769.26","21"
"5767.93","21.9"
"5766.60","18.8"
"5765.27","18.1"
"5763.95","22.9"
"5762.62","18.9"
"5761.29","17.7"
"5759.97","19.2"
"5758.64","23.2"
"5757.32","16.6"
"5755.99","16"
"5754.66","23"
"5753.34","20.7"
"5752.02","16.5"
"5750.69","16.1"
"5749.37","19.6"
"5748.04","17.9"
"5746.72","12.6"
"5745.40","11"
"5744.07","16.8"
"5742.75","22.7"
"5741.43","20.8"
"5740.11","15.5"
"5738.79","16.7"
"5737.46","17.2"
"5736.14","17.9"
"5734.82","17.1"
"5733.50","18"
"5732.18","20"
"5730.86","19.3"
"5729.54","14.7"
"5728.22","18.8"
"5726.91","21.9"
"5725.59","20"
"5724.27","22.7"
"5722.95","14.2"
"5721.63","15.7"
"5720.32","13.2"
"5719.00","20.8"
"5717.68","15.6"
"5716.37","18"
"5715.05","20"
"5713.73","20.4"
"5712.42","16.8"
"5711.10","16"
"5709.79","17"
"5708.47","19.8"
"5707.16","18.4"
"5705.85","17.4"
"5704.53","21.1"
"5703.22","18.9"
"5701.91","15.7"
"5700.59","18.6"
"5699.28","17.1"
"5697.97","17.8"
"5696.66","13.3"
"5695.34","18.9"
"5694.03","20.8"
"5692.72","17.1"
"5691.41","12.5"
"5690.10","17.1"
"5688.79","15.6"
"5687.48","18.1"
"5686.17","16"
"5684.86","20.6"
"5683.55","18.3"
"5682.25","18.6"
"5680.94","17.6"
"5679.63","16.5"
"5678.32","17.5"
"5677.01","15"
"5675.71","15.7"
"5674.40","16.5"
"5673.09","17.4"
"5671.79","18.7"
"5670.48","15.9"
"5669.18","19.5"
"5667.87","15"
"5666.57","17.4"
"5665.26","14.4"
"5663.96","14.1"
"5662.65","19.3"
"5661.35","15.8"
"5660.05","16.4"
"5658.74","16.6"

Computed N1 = 355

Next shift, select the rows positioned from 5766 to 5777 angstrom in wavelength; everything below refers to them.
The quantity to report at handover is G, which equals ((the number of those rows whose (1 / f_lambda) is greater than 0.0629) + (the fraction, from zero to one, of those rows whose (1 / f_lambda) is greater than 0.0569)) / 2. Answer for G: 0.6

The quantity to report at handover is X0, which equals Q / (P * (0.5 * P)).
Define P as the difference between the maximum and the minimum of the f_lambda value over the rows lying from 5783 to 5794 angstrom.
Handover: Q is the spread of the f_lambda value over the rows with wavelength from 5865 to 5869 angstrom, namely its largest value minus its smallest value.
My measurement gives 0.22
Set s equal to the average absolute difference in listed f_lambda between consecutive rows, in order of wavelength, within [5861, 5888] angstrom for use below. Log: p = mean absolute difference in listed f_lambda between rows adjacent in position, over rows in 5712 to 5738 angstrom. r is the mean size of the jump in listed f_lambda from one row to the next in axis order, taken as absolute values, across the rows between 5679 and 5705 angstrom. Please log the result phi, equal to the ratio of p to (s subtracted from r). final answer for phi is 2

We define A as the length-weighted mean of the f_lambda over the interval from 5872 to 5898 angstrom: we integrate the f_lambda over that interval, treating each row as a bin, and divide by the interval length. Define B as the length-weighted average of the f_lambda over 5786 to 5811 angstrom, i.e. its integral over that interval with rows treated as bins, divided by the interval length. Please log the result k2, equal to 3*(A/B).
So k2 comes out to 3.1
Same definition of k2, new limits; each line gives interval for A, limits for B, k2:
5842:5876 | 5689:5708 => 2.9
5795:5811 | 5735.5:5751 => 3.1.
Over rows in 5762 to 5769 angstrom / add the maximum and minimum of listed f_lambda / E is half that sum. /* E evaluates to 20.5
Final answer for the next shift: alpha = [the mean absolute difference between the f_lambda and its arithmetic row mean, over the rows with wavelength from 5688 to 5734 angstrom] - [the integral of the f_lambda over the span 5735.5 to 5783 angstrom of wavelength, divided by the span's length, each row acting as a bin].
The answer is -16.3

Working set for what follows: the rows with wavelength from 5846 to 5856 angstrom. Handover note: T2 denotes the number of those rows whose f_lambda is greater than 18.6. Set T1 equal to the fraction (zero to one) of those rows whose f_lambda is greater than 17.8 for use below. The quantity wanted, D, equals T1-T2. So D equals -0.9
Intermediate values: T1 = 0.14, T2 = 1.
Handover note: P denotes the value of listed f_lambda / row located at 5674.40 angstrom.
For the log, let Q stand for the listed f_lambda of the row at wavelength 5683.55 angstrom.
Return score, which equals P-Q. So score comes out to -2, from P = 16.5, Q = 18.3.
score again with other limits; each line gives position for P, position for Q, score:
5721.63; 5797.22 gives -1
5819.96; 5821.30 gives -3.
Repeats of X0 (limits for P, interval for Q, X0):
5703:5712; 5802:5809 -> 0.59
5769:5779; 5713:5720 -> 0.20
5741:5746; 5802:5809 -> 0.11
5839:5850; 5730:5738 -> 0.26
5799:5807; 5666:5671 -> 0.06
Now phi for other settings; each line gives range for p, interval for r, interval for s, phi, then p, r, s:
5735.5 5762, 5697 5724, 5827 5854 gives 6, 3.2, 2.4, 1.9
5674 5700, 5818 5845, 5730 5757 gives -4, 2.4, 2.0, 2.7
